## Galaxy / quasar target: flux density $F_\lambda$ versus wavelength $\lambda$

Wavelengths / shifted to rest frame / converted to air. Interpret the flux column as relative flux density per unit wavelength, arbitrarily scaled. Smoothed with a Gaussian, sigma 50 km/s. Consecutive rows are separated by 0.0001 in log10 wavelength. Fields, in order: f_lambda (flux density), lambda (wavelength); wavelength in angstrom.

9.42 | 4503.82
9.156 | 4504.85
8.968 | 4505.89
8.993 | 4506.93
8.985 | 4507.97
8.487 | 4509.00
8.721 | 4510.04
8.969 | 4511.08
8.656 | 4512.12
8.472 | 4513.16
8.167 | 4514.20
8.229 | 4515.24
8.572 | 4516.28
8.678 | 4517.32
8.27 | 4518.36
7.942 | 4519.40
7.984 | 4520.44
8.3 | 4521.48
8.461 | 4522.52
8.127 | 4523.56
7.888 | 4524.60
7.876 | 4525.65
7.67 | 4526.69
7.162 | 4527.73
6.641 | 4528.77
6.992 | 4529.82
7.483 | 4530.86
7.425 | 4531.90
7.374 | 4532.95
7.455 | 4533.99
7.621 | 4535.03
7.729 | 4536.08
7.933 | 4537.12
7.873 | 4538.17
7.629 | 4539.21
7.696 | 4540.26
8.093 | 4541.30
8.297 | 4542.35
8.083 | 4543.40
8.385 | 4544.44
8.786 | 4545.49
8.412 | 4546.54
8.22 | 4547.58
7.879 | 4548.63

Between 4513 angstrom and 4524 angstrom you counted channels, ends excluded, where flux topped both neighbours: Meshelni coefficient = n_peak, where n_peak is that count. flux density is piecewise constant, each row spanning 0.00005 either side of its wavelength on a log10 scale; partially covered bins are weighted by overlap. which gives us 2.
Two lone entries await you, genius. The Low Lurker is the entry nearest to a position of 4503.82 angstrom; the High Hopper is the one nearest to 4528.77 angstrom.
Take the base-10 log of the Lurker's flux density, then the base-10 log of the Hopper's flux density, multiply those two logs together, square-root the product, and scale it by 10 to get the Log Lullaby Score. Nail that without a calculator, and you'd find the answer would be 8.9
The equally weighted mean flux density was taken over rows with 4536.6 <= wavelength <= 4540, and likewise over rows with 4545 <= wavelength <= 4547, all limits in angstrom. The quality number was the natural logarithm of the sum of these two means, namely 2.80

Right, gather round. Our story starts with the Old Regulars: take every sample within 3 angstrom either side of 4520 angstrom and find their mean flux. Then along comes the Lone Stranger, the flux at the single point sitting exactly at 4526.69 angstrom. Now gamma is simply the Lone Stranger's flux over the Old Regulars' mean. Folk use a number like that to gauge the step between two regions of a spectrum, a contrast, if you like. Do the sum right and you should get 0.93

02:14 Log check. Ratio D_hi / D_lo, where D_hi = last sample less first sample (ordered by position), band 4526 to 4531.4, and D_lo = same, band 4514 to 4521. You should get 1.0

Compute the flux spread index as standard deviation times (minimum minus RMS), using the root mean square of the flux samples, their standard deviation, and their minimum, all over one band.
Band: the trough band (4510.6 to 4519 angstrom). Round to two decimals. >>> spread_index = -0.09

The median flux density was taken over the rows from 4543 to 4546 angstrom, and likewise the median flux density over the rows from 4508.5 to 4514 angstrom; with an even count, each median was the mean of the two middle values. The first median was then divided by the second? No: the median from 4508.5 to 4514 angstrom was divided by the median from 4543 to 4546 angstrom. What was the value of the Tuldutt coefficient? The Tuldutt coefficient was 1.03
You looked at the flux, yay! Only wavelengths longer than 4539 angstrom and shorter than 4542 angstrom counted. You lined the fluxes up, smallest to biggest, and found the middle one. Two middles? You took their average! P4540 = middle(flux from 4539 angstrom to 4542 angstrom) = 7.70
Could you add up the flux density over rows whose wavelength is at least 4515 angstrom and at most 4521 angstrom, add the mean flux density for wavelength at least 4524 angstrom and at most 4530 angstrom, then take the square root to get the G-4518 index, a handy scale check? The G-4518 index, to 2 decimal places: 7.55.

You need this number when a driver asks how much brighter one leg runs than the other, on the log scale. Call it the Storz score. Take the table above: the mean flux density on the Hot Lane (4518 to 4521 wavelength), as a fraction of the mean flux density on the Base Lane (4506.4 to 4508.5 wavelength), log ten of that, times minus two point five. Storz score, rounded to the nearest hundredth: 0.12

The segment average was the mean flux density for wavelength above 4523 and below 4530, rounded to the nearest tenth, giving 7.5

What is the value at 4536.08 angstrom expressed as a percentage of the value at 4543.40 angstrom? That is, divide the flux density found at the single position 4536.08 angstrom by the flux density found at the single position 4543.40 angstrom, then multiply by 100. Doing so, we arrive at 96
